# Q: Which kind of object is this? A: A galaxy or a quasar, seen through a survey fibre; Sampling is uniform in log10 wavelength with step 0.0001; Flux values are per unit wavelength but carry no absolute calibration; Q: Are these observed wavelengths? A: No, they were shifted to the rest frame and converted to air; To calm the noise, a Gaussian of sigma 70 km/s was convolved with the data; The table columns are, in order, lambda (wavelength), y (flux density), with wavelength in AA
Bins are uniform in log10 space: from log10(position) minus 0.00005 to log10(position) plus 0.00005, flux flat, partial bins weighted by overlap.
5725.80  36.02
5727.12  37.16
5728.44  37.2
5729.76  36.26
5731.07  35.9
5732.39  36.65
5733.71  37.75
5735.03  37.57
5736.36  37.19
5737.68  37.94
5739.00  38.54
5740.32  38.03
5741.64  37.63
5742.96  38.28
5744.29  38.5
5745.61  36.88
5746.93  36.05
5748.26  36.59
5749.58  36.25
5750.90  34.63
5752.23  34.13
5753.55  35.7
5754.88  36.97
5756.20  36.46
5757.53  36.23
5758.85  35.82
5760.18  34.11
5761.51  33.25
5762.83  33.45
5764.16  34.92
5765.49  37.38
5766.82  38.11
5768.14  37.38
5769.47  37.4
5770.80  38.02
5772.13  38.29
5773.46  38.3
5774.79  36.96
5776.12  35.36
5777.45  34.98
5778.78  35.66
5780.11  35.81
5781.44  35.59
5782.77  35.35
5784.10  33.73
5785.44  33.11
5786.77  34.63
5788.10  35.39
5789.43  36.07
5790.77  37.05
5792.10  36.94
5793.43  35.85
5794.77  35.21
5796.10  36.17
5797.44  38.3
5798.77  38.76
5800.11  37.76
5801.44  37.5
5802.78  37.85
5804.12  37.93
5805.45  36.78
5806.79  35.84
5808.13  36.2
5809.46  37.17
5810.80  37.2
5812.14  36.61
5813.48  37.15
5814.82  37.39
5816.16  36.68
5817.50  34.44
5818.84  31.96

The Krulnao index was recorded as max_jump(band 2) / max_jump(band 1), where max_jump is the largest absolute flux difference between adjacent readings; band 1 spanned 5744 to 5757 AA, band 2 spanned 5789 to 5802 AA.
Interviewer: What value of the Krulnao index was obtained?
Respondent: 1.3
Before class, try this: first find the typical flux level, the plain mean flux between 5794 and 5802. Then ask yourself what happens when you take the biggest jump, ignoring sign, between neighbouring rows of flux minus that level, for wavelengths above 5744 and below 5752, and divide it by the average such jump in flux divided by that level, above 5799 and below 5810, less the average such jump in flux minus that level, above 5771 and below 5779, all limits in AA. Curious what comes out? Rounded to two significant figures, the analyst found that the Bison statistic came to -2.1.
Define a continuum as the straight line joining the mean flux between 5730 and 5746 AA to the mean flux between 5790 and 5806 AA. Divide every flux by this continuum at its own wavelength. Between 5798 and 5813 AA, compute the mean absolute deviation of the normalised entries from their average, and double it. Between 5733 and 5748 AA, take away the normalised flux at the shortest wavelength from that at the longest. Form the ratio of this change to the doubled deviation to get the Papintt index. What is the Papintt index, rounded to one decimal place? -1.3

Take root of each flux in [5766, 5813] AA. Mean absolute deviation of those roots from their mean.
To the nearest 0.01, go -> 0.09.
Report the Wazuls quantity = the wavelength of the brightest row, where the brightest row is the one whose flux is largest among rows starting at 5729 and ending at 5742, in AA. 5739.00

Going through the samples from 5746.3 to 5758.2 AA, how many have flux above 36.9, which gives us 1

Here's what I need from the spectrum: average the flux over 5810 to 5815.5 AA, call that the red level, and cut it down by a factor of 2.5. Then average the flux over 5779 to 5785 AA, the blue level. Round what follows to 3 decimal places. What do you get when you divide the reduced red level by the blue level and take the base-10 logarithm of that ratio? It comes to -0.374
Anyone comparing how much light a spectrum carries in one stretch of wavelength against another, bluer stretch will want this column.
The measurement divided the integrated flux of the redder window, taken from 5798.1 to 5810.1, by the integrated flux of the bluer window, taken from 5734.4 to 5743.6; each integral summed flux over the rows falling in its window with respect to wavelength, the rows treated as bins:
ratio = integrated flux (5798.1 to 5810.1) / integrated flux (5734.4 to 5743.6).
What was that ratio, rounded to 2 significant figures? 1.3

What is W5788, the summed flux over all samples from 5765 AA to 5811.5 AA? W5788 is 1280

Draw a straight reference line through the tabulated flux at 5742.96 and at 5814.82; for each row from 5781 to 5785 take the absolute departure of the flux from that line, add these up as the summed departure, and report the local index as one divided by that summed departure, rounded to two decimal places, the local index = 0.12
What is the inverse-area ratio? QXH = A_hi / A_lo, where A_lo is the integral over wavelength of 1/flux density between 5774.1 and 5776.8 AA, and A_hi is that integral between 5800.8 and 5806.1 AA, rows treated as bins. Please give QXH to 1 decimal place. 1.9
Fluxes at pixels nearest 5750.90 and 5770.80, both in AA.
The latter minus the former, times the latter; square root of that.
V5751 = 11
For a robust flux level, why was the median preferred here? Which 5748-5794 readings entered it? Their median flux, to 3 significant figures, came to 35.8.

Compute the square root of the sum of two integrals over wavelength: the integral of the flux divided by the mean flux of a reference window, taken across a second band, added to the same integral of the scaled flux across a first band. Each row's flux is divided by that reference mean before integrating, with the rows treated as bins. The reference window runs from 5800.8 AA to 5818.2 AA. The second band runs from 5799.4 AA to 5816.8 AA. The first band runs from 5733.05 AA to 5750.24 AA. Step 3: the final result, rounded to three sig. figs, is 5.92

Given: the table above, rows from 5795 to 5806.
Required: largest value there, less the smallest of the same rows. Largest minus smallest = 2.6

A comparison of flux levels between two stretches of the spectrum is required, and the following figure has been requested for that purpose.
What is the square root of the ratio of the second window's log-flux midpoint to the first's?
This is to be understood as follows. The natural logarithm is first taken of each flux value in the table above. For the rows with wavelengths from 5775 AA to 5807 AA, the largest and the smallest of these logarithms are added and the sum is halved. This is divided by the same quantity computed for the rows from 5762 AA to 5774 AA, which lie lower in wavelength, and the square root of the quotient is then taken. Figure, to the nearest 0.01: 1.00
